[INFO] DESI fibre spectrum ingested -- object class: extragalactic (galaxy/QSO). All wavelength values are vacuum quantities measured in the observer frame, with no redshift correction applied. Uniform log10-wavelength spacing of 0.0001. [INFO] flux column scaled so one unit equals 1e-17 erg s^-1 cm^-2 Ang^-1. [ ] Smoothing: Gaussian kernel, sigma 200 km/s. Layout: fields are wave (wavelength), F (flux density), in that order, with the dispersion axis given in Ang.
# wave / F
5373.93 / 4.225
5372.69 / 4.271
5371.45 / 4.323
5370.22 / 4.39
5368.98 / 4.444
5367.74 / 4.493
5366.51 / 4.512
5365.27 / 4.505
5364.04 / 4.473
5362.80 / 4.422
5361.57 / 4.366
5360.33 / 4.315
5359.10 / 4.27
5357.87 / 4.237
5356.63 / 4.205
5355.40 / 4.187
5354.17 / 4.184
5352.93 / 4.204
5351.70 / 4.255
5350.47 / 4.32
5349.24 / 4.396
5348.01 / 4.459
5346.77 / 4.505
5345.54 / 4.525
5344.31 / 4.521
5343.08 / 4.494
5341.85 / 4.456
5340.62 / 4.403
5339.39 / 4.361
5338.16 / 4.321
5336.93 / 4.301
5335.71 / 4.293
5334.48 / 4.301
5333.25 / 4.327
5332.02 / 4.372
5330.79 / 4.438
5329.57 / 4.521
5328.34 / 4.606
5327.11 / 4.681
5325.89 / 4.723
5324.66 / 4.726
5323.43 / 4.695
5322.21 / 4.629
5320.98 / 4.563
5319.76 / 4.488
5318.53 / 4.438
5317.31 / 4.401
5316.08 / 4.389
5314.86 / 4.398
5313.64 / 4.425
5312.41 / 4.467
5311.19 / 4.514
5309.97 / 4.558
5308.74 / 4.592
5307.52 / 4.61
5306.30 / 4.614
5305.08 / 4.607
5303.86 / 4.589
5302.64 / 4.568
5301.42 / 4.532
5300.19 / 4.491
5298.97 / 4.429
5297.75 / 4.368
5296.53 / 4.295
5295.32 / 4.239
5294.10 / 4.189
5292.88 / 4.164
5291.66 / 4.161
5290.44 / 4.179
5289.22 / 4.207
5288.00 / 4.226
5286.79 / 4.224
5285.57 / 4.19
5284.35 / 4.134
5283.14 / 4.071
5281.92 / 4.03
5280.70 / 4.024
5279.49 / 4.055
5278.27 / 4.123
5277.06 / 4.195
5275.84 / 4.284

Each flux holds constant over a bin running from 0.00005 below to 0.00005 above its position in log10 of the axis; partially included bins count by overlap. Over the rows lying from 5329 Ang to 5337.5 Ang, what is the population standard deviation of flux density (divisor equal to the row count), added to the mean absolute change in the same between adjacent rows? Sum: 0.119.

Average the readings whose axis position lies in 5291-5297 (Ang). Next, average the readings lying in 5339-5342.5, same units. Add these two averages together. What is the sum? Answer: 8.62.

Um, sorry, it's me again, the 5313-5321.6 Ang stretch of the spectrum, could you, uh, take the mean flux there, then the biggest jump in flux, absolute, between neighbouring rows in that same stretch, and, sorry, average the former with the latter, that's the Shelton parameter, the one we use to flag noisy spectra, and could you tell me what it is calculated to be 2.26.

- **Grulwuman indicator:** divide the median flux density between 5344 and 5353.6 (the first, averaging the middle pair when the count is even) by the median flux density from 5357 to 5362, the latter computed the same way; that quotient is 1.031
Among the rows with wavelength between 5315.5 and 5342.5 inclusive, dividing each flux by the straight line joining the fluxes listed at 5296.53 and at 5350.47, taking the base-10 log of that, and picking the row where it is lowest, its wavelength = 5335.71 Ang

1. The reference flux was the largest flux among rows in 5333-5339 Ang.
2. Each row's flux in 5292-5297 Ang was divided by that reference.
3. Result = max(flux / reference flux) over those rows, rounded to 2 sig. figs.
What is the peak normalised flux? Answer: 0.99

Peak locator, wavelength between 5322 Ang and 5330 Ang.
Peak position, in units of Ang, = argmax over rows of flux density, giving 5324.66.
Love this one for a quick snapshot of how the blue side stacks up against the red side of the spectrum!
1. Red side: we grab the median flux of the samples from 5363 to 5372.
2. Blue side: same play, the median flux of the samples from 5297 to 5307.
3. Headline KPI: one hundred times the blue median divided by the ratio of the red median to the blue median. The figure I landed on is 463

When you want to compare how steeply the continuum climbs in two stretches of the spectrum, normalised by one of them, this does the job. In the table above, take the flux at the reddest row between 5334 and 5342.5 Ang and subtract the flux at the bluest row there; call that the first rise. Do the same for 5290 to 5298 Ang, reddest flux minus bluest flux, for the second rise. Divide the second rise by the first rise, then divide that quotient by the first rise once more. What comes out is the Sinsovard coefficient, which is 8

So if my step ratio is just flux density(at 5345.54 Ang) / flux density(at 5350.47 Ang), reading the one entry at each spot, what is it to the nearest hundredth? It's 1.05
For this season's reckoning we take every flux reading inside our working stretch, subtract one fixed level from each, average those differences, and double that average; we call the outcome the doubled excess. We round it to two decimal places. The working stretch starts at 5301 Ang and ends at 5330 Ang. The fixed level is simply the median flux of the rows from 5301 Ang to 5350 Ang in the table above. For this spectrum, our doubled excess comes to 0.11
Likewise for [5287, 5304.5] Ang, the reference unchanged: -0.34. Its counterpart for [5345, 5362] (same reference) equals -0.37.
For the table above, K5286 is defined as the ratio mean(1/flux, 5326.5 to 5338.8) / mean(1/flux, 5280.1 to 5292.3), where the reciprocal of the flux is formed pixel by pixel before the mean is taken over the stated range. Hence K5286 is 0.94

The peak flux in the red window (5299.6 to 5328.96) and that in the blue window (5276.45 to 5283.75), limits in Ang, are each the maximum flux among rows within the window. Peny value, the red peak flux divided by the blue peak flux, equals 1.13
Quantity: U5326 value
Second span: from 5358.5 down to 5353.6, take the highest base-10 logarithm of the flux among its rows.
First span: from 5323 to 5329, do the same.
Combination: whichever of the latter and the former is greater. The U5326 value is 0.674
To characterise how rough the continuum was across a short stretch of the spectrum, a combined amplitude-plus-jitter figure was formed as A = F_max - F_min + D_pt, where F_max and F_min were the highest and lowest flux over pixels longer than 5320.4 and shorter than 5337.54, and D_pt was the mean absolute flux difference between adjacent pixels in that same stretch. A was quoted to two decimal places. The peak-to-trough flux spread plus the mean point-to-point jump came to 0.48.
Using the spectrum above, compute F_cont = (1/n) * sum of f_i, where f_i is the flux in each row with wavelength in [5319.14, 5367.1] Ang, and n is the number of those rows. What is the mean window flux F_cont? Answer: 4.42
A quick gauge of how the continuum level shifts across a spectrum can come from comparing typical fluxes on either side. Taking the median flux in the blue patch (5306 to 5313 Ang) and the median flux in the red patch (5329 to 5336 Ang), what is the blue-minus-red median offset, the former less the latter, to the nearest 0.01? 0.23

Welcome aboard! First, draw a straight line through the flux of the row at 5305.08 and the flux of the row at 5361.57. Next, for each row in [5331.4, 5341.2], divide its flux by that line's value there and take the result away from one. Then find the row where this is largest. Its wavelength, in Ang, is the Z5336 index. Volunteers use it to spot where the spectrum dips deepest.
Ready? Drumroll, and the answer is 5335.71 Ang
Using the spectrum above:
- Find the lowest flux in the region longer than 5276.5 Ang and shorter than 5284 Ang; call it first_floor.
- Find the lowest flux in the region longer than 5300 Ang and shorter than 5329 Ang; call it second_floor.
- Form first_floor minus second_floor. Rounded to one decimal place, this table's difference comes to -0.4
